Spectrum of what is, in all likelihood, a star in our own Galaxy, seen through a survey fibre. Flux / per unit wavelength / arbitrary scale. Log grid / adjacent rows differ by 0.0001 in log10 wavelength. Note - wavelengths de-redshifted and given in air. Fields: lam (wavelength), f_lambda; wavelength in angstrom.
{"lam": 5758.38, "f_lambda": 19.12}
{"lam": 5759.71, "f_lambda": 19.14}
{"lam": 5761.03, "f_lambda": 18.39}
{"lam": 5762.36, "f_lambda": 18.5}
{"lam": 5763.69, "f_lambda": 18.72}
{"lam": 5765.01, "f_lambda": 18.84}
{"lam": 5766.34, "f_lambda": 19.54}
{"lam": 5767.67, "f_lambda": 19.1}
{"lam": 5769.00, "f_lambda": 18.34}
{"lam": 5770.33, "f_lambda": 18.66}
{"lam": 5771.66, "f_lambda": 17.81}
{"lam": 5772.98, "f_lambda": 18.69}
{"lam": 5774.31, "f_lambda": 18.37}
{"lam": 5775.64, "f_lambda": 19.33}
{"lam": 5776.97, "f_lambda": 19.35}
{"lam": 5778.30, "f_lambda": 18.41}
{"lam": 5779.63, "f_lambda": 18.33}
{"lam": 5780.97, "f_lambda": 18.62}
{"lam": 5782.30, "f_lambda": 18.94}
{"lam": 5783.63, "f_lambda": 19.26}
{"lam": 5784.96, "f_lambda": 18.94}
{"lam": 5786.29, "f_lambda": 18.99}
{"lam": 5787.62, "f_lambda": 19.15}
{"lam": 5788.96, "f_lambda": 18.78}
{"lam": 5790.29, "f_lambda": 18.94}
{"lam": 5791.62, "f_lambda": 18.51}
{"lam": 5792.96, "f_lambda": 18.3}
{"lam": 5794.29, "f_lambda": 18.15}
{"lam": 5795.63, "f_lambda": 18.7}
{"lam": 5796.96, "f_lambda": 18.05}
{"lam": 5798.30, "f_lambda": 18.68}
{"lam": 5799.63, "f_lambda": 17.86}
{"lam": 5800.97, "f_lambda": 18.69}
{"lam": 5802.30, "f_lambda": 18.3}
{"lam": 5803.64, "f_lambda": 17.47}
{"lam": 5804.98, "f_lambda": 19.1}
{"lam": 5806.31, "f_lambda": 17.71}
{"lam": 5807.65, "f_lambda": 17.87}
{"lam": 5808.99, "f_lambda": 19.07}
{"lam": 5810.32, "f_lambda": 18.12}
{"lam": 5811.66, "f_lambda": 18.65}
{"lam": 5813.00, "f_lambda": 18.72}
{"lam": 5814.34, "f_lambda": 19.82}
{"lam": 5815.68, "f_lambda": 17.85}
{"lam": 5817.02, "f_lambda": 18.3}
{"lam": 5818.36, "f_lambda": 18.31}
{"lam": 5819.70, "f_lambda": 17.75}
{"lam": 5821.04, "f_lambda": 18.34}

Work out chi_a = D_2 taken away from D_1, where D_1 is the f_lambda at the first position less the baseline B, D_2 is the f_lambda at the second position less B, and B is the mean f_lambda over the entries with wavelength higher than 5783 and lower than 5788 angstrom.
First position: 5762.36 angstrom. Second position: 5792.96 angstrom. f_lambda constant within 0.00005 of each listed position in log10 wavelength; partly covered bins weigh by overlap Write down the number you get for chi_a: 0.20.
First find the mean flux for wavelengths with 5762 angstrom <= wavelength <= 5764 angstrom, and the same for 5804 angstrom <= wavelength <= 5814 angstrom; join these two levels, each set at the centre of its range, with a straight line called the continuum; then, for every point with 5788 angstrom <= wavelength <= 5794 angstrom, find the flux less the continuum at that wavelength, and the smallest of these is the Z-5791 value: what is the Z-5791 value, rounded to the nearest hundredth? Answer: -0.21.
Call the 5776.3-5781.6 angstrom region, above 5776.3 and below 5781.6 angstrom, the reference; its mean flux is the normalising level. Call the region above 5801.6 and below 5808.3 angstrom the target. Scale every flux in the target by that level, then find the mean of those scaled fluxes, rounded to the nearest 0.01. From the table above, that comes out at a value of 0.97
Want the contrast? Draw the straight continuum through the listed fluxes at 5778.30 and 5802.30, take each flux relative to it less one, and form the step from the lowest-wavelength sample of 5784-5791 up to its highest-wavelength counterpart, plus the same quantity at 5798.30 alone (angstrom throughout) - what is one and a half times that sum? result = 0.03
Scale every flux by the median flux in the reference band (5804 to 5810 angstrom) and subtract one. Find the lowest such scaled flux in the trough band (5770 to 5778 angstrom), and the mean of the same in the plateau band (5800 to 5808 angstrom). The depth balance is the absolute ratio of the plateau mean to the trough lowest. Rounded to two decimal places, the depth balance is 0.42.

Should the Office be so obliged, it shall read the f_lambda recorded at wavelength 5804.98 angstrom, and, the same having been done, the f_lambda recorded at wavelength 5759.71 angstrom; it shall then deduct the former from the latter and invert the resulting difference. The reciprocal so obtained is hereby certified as 25.0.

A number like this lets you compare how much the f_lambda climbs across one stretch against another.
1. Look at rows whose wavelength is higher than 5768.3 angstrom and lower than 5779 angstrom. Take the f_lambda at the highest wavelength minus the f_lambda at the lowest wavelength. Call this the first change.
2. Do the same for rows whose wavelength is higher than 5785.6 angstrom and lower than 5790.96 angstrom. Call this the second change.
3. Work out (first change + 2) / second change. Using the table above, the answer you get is -41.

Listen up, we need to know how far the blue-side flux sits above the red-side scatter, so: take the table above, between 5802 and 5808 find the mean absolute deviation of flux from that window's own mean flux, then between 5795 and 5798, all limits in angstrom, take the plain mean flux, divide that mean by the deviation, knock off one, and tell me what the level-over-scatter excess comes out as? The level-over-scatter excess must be 37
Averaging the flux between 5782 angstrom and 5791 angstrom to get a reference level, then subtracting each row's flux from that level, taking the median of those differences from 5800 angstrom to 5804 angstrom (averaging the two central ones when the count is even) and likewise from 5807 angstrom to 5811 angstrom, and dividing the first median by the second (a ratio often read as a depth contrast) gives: 0.80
